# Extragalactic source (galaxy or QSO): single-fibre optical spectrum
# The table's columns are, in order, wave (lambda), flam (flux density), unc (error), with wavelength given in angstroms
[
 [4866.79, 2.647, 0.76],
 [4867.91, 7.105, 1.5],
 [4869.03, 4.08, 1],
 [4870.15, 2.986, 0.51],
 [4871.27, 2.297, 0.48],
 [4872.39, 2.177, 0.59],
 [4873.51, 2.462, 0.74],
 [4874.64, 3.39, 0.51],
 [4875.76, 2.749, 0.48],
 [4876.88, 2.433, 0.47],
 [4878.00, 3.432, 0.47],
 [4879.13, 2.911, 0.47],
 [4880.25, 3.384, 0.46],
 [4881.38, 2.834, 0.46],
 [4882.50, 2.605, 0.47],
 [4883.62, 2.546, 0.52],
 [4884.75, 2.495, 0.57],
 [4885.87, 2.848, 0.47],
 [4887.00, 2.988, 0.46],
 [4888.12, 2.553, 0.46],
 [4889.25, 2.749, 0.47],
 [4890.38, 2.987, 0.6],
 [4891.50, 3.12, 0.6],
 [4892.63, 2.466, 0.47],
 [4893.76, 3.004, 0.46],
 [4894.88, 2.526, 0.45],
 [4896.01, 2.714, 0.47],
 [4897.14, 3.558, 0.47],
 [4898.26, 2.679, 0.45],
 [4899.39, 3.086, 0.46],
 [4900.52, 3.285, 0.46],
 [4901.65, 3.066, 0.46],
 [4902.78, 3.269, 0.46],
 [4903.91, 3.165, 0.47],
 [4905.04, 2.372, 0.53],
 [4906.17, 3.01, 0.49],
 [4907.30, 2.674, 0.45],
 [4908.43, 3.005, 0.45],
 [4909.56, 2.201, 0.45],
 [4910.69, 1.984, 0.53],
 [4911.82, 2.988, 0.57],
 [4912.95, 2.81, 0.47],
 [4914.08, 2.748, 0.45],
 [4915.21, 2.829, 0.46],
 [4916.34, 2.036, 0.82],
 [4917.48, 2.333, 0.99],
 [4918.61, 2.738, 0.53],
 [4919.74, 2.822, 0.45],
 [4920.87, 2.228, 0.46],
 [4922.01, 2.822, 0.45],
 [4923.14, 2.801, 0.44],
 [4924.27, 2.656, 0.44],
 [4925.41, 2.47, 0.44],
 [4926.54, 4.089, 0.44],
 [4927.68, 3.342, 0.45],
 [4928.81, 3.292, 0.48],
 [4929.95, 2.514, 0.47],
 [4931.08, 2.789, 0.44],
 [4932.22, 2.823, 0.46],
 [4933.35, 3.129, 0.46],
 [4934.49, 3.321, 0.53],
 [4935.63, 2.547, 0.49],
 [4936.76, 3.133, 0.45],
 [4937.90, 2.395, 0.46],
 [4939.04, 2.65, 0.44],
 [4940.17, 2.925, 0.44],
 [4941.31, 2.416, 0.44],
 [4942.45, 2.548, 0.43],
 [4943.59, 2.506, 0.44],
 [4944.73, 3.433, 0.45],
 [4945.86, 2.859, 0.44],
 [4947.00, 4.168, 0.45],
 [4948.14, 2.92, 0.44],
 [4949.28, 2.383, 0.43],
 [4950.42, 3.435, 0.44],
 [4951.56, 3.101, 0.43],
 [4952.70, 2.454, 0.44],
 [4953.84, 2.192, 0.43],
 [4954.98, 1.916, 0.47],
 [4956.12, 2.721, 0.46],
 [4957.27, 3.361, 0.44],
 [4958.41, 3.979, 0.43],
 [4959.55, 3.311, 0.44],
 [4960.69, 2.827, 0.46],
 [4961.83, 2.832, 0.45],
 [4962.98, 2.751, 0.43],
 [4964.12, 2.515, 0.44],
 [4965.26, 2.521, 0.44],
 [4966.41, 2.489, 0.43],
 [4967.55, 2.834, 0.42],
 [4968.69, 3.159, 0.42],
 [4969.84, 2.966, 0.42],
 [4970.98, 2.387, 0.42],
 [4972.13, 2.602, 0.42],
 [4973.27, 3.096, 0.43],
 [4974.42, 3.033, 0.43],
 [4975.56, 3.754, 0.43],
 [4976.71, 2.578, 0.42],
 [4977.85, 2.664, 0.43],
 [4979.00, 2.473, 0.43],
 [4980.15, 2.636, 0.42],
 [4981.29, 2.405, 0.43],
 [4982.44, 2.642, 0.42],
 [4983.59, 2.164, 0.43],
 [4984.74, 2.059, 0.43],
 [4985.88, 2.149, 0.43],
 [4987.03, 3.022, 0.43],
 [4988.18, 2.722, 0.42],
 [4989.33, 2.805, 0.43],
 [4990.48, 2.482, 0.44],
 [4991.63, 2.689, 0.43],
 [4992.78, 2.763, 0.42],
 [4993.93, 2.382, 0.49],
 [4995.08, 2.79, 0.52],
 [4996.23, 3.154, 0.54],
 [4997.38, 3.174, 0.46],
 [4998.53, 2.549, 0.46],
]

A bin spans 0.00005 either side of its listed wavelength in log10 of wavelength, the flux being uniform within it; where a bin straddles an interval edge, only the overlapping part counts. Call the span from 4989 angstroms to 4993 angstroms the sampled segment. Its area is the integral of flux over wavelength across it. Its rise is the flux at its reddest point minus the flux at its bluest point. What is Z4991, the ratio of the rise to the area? 0.00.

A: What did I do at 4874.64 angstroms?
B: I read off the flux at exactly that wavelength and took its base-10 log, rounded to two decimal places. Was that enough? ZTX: 0.53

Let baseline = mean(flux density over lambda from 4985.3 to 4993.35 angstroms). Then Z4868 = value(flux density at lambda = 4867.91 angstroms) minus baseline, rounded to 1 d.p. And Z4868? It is 4.4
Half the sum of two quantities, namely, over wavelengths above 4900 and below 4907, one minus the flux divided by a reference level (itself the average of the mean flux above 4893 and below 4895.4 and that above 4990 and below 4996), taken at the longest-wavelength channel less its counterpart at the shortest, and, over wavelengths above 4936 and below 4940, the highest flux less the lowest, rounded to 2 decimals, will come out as 0.42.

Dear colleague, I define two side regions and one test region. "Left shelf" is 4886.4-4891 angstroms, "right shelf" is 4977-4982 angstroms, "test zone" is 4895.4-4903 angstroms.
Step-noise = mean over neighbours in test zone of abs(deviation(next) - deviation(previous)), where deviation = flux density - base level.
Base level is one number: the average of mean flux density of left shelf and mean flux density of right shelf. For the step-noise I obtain 0.46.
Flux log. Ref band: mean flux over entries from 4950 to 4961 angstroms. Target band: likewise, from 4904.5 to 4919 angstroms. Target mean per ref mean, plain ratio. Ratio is 0.89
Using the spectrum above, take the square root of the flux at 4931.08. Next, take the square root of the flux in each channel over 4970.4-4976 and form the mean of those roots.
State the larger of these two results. 1.72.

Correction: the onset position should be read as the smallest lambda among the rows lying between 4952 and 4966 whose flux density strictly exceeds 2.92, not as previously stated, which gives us 4957.27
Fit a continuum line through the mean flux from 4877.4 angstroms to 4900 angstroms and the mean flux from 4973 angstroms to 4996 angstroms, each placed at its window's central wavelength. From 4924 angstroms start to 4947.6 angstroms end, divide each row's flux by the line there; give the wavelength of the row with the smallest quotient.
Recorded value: 4937.90 angstroms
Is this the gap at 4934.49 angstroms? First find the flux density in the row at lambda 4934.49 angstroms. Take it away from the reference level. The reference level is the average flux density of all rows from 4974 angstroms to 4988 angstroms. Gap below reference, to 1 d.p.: -0.7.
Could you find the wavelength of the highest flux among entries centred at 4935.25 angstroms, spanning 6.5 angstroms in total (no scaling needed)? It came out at 4934.49 angstroms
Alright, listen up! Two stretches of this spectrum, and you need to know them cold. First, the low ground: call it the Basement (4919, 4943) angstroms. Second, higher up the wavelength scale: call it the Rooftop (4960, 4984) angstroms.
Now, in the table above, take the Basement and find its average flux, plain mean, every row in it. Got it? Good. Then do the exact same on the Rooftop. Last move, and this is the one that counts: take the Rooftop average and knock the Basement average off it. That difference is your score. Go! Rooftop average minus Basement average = -0.11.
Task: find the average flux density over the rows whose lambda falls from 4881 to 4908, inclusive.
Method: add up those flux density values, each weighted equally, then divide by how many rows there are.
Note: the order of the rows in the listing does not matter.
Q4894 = 2.86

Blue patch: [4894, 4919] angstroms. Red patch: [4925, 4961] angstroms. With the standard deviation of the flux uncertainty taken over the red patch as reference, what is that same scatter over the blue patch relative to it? 6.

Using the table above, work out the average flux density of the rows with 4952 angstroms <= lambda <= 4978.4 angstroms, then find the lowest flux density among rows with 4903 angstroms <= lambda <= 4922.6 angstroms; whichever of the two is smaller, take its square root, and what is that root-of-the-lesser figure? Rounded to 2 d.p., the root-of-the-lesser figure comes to 1.41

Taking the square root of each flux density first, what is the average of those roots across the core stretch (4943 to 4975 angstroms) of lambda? 1.69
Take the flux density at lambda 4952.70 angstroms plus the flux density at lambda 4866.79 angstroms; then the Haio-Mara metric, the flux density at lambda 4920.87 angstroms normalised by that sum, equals 0.44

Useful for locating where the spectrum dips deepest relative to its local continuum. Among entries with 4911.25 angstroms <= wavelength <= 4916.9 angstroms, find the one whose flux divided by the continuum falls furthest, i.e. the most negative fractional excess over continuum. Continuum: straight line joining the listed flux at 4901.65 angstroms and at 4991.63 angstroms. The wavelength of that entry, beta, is 4916.34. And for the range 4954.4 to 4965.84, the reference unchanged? 4954.98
